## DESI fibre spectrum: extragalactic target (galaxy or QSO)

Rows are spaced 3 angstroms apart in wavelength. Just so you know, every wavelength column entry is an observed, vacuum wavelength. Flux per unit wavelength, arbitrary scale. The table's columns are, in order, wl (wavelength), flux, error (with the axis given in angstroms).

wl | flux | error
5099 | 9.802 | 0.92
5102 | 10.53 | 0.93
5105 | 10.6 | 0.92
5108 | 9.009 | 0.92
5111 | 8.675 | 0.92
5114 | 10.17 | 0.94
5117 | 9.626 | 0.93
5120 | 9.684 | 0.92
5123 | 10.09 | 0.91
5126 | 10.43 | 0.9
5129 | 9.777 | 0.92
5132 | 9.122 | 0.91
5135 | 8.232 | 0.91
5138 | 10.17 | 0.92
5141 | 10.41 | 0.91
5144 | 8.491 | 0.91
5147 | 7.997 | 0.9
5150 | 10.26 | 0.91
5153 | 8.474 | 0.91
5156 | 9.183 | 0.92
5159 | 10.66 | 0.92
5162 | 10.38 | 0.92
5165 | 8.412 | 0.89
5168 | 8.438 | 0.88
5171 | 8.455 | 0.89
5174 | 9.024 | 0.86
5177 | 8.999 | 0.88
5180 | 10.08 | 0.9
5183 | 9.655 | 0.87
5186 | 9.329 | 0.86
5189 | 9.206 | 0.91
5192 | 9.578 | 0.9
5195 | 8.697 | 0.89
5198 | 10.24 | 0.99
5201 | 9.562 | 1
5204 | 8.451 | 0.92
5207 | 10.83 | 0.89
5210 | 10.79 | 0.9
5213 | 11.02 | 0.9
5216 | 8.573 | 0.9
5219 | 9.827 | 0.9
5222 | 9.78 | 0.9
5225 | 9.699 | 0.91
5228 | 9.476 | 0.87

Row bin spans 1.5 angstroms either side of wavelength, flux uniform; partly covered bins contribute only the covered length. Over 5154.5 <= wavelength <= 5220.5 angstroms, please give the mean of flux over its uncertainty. 10.5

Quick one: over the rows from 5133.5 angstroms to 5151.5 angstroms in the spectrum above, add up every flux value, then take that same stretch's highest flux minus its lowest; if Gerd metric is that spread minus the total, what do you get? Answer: -53.1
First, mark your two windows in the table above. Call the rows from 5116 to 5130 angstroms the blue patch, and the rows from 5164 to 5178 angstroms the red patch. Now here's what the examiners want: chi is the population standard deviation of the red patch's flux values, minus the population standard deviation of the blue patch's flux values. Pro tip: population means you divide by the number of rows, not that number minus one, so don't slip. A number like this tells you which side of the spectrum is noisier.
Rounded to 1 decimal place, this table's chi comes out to 0.0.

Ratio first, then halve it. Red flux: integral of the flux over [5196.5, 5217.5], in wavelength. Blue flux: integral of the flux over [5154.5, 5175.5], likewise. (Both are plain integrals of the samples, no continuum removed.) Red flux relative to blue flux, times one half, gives 0.538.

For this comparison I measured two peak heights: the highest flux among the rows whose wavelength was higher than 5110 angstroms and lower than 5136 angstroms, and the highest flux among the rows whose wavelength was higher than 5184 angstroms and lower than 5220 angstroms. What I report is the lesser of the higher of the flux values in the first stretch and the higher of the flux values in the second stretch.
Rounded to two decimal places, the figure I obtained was 10.43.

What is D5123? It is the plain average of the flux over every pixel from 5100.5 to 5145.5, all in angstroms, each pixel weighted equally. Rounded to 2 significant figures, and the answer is 9.7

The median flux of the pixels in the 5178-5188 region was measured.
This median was 9.7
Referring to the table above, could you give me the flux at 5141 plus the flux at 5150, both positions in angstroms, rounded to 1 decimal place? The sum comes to 20.7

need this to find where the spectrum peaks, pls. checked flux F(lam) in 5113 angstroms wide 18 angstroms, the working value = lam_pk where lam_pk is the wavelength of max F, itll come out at 5105 angstroms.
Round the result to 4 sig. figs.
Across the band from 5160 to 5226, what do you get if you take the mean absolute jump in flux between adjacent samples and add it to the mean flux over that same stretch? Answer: 10.25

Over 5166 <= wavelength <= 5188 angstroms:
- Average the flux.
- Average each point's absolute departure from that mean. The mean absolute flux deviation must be 0.47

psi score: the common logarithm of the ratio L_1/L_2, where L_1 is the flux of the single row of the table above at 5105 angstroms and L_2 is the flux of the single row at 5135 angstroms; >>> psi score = 0.11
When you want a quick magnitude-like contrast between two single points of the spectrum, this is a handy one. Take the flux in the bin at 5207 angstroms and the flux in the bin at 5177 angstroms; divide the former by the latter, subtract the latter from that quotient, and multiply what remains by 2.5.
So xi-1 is -19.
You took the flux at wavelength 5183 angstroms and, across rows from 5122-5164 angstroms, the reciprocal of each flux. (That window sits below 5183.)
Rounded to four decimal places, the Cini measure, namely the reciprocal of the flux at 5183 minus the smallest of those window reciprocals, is 0.0098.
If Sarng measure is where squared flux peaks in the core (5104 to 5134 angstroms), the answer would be 5105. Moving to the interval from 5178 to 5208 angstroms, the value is 5207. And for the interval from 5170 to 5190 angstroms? 5180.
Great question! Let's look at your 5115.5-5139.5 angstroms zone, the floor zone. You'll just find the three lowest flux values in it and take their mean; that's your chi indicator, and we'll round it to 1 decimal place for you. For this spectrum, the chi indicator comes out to 9.0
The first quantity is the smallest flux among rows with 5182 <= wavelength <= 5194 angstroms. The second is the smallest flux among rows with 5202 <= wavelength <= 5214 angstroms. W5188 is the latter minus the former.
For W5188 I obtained -0.8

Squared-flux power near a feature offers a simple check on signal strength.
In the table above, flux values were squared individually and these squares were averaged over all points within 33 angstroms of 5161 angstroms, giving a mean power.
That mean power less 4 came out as 83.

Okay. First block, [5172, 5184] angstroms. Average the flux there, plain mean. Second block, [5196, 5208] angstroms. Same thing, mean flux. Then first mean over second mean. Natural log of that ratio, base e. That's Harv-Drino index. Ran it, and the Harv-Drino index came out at -0.03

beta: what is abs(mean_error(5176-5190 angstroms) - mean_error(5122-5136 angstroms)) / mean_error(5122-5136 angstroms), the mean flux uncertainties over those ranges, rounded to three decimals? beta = 0.029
